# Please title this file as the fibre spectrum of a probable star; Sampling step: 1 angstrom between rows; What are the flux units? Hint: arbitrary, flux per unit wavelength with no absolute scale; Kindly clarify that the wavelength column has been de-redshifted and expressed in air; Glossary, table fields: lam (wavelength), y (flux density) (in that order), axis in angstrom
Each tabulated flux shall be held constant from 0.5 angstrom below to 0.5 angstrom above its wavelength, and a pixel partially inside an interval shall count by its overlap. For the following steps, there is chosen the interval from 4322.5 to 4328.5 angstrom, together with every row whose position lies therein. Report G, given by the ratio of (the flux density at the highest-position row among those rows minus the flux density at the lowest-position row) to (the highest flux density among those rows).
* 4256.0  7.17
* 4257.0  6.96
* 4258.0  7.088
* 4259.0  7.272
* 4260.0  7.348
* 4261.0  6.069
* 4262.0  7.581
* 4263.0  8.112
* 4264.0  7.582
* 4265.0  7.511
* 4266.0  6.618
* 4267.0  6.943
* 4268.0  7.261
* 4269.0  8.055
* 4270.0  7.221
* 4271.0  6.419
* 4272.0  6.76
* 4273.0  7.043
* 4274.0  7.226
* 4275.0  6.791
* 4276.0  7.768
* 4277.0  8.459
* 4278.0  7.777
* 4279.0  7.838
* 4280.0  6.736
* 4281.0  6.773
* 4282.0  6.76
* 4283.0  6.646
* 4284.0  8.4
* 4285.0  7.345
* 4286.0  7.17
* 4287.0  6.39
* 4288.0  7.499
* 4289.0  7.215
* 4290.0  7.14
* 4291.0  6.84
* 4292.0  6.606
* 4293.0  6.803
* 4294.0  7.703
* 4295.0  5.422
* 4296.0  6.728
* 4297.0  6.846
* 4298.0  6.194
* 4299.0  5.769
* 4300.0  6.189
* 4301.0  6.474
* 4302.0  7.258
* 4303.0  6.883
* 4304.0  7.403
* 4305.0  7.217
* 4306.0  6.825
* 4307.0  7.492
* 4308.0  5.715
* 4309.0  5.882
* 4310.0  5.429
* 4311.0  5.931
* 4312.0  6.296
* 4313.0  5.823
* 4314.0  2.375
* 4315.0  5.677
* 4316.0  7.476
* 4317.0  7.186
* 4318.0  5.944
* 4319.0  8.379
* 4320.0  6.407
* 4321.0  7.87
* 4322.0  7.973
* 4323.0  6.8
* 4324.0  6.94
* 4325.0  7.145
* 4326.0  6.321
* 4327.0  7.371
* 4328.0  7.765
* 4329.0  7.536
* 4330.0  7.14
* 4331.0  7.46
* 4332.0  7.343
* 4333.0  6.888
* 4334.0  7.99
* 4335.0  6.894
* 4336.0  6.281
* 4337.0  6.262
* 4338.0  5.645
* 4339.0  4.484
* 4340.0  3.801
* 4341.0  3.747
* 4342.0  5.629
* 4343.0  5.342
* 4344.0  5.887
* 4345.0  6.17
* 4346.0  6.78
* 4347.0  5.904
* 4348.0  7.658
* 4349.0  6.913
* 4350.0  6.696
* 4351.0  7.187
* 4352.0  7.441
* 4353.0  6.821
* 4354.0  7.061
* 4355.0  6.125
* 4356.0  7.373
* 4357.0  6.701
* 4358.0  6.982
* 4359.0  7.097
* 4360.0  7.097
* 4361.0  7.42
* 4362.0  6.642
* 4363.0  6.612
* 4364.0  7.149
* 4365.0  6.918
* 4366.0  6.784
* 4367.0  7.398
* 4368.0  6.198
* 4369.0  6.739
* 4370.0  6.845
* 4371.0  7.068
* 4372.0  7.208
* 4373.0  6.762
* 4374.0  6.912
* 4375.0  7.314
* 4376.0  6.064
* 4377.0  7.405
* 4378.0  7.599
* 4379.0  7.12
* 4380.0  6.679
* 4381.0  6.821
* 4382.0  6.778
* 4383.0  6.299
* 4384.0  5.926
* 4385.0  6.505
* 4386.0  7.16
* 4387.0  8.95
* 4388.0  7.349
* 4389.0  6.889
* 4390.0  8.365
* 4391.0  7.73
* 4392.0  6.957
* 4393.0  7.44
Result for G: 0.12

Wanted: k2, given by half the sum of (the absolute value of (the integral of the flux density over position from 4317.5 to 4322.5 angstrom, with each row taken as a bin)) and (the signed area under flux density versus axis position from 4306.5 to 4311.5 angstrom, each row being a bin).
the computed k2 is 33.5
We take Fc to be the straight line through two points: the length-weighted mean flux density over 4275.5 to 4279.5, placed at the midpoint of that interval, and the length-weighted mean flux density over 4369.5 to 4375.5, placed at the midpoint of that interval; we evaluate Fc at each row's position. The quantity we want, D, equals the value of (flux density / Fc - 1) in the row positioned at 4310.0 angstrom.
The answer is -0.3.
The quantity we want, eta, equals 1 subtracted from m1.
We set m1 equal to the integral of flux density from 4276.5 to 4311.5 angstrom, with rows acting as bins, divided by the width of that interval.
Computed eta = 5.85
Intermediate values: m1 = 6.85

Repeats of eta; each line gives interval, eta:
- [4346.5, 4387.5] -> 5.93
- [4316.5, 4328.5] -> 6.18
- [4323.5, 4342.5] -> 5.45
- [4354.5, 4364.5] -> 5.92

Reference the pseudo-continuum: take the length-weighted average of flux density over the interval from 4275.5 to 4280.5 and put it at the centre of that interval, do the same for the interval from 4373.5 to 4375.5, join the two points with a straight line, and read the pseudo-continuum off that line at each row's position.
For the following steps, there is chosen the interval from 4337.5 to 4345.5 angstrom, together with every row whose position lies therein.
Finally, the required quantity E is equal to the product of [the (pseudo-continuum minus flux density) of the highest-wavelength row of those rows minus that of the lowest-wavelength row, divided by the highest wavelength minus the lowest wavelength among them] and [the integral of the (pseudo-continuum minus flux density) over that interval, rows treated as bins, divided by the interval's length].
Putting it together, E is -0.18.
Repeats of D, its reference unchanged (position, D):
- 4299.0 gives -0.3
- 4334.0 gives 0.1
